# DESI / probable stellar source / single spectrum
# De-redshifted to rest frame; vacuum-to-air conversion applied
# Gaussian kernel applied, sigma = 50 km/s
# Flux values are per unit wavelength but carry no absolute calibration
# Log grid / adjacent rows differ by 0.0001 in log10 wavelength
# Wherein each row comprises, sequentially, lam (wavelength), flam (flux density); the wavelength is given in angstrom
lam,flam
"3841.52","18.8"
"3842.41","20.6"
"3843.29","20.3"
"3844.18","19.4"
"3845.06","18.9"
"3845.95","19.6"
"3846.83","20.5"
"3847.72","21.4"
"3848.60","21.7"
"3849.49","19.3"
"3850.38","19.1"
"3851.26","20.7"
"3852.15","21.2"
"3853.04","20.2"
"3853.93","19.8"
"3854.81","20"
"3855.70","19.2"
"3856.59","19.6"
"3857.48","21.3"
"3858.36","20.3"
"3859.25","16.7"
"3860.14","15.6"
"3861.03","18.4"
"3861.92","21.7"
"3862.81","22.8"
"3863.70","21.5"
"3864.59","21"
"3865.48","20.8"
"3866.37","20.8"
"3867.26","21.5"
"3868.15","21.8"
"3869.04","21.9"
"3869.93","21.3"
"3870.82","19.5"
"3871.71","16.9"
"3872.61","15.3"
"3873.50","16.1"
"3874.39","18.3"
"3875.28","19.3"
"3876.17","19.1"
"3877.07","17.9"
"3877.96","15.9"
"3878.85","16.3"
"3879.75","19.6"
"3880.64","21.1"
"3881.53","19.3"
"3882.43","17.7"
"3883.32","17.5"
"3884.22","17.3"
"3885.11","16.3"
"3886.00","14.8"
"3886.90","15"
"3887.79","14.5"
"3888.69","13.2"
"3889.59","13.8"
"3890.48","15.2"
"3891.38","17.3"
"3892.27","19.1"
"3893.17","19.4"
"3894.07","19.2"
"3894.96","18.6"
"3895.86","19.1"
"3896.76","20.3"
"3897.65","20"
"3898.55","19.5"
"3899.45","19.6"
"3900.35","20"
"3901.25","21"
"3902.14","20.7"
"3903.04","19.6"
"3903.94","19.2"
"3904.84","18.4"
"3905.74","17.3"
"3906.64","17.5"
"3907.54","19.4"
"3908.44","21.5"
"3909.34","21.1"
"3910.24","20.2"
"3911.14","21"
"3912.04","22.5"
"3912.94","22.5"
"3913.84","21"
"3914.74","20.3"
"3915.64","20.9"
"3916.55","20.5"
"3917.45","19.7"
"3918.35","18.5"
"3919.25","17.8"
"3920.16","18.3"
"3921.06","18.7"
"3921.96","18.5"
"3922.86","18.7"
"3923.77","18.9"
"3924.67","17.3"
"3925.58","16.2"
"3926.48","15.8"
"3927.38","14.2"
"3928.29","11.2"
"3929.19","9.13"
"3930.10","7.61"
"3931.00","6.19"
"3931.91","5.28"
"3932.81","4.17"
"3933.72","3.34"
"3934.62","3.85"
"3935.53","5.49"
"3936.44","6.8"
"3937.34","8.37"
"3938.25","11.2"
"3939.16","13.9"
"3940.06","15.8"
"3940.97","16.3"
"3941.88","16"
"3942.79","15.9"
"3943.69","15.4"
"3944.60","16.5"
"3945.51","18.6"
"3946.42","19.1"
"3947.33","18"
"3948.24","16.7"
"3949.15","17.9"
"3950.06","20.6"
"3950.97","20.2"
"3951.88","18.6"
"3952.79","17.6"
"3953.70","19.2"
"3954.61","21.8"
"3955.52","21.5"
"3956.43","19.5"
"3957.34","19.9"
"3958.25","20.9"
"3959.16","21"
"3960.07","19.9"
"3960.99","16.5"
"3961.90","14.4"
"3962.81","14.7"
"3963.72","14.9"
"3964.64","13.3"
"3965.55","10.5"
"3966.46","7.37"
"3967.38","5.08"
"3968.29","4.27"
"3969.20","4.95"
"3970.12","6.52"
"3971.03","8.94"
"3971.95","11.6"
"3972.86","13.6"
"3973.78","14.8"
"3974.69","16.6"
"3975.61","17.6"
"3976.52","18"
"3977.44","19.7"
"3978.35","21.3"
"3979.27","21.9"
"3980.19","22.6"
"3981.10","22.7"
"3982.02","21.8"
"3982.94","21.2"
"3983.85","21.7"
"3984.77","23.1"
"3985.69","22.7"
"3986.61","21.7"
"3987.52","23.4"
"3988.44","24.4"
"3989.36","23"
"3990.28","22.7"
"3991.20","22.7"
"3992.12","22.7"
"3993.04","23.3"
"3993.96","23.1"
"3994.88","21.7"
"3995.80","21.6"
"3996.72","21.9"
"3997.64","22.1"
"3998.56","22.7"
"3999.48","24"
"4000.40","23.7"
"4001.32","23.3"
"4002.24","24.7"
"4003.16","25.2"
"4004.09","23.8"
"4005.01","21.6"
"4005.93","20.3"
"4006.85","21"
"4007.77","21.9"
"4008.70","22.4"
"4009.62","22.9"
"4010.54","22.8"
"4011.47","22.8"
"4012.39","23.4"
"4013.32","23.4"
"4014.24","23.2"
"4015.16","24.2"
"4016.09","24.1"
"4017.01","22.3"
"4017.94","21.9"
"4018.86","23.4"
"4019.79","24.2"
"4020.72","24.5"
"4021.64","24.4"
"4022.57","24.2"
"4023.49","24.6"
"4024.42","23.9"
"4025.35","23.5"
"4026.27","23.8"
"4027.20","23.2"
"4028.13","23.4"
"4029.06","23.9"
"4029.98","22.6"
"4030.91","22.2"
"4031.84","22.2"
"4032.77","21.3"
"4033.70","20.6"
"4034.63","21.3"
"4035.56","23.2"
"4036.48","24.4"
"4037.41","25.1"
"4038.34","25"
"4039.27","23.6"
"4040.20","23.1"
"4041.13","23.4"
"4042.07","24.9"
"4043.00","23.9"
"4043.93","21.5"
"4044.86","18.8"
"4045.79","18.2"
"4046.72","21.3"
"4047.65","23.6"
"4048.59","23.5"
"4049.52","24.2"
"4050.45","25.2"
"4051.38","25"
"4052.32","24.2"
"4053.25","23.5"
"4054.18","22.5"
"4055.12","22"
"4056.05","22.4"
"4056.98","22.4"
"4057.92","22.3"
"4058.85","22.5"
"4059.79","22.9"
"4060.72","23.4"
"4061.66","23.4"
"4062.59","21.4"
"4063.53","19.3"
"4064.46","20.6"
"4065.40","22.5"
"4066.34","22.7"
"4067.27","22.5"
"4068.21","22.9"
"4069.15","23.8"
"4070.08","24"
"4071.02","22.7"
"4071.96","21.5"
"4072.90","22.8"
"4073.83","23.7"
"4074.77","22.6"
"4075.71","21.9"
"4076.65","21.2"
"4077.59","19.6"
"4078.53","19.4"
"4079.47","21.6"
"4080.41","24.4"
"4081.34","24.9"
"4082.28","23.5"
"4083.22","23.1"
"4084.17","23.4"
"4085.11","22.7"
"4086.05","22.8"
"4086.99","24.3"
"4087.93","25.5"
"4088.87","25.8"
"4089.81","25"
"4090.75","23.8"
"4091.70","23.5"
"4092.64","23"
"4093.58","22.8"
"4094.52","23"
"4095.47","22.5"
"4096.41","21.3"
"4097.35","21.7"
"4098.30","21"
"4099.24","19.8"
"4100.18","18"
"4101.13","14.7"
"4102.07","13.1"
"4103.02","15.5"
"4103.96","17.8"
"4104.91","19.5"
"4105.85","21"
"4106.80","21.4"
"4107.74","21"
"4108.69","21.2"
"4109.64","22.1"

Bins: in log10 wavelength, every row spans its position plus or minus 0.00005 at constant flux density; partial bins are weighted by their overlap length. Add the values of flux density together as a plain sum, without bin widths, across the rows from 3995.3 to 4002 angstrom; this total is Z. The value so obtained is 159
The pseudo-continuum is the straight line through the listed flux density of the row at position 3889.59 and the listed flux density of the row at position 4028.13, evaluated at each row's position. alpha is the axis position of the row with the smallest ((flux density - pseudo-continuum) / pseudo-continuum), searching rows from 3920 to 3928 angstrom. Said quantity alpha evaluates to 3927.38 angstrom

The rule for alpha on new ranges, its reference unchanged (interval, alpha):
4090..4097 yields 4096.41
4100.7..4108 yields 4102.07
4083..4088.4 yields 4085.11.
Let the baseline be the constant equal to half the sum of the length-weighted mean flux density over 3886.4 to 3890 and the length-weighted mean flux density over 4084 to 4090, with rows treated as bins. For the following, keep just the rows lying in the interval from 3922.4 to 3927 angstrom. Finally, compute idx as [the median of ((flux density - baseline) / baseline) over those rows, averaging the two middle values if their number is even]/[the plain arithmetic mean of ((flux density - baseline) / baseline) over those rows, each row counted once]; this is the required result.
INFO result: 1.04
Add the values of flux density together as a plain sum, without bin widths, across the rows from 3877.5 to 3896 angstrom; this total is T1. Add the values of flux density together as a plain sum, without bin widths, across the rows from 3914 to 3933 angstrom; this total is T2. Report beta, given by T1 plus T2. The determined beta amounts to 678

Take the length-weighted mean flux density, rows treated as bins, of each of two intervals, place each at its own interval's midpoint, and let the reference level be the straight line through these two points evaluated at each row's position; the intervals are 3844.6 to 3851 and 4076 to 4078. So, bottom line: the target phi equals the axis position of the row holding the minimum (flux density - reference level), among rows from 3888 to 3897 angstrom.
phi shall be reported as 3888.69 angstrom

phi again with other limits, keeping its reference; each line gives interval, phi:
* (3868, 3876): 3872.61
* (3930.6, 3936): 3933.72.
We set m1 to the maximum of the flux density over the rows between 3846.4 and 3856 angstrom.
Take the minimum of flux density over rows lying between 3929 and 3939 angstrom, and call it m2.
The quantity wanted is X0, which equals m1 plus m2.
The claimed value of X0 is 25.0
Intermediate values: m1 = 21.7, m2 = 3.34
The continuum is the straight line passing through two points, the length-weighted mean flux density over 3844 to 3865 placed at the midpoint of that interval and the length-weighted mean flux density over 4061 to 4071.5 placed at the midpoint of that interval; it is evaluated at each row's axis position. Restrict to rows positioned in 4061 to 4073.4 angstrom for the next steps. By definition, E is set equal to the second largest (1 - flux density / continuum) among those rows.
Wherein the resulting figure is 0.08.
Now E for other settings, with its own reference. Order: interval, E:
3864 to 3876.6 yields 0.20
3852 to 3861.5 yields 0.17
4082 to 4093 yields -0.01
